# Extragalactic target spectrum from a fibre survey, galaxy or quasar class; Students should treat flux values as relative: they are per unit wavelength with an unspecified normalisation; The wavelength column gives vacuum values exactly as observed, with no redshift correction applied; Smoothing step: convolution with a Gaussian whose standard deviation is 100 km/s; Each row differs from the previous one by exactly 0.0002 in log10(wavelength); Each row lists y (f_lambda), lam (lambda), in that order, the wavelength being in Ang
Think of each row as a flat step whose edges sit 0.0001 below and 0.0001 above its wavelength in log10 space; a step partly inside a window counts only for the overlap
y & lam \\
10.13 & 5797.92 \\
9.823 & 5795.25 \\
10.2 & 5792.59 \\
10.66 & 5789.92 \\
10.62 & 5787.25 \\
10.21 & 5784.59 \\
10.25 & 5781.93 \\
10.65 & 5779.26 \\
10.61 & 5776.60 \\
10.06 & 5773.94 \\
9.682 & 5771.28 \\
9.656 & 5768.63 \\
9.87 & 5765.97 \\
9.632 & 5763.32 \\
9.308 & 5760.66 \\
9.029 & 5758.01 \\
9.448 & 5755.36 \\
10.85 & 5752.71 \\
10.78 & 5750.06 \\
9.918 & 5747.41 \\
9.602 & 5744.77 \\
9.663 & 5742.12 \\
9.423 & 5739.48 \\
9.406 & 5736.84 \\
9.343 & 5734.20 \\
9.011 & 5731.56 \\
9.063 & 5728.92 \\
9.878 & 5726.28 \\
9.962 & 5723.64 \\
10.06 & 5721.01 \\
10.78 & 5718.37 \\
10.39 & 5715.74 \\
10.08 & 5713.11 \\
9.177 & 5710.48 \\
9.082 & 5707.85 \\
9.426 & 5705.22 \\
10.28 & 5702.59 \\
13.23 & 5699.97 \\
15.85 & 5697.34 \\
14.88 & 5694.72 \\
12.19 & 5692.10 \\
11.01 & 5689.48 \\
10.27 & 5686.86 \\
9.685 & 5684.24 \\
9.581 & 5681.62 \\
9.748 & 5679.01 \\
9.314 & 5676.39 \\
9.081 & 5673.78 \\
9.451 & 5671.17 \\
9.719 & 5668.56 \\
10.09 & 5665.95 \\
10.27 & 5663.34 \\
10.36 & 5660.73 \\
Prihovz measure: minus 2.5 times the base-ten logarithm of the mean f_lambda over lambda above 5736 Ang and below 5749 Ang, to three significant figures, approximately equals -2.46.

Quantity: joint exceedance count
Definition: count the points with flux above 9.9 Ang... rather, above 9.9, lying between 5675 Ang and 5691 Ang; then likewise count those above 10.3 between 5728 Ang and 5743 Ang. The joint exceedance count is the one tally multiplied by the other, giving 0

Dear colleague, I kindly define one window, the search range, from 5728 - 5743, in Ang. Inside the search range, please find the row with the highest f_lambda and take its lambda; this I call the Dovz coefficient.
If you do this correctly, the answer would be 5742.12 Ang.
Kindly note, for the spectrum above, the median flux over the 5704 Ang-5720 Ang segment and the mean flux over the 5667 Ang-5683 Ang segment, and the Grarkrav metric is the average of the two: 9.6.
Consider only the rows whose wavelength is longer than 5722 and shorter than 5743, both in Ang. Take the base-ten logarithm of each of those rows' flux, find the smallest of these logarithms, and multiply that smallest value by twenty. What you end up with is 19.1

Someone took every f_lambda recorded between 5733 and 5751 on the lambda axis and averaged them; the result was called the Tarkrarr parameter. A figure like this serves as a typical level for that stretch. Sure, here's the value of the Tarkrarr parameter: 9.7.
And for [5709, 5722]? 10.1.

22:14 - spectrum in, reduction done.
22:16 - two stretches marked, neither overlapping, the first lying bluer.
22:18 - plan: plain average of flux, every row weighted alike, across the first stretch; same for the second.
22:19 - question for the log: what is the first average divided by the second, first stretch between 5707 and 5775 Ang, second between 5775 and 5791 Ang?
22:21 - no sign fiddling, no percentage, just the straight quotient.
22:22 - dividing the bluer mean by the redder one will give 0.93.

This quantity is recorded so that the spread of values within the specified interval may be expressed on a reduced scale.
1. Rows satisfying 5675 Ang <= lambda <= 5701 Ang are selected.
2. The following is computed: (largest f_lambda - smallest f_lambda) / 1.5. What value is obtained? 4.4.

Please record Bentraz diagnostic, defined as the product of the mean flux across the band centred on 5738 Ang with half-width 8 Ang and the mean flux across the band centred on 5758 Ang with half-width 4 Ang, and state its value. 87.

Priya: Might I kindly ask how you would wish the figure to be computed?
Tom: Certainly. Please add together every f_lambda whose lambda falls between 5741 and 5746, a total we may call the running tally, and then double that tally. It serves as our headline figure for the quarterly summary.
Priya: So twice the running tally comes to 38.5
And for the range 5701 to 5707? 39.4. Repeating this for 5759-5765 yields 37.9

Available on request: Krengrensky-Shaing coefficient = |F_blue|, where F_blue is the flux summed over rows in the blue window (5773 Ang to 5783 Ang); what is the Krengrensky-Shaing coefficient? 41.6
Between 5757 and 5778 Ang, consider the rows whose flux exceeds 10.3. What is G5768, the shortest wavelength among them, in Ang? 5776.60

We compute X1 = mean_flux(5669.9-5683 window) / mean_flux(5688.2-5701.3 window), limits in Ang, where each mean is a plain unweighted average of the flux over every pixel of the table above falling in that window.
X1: 0.70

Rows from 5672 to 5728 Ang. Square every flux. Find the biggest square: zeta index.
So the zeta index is 251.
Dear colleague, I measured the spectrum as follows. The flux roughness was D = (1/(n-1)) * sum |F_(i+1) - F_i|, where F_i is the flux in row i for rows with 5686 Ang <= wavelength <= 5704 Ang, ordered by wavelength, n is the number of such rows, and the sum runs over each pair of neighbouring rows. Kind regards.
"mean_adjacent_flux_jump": 1.9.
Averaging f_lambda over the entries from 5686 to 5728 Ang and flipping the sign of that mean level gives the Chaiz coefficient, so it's -11.0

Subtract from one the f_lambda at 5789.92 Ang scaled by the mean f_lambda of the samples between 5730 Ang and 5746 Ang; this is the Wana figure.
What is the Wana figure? -0.13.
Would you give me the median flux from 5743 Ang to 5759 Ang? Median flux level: 9.8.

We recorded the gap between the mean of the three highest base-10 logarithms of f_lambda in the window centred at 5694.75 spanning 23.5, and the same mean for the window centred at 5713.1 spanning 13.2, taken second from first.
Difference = 0.15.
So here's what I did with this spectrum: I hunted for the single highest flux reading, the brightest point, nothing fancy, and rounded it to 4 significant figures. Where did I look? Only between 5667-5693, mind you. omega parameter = 12.19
